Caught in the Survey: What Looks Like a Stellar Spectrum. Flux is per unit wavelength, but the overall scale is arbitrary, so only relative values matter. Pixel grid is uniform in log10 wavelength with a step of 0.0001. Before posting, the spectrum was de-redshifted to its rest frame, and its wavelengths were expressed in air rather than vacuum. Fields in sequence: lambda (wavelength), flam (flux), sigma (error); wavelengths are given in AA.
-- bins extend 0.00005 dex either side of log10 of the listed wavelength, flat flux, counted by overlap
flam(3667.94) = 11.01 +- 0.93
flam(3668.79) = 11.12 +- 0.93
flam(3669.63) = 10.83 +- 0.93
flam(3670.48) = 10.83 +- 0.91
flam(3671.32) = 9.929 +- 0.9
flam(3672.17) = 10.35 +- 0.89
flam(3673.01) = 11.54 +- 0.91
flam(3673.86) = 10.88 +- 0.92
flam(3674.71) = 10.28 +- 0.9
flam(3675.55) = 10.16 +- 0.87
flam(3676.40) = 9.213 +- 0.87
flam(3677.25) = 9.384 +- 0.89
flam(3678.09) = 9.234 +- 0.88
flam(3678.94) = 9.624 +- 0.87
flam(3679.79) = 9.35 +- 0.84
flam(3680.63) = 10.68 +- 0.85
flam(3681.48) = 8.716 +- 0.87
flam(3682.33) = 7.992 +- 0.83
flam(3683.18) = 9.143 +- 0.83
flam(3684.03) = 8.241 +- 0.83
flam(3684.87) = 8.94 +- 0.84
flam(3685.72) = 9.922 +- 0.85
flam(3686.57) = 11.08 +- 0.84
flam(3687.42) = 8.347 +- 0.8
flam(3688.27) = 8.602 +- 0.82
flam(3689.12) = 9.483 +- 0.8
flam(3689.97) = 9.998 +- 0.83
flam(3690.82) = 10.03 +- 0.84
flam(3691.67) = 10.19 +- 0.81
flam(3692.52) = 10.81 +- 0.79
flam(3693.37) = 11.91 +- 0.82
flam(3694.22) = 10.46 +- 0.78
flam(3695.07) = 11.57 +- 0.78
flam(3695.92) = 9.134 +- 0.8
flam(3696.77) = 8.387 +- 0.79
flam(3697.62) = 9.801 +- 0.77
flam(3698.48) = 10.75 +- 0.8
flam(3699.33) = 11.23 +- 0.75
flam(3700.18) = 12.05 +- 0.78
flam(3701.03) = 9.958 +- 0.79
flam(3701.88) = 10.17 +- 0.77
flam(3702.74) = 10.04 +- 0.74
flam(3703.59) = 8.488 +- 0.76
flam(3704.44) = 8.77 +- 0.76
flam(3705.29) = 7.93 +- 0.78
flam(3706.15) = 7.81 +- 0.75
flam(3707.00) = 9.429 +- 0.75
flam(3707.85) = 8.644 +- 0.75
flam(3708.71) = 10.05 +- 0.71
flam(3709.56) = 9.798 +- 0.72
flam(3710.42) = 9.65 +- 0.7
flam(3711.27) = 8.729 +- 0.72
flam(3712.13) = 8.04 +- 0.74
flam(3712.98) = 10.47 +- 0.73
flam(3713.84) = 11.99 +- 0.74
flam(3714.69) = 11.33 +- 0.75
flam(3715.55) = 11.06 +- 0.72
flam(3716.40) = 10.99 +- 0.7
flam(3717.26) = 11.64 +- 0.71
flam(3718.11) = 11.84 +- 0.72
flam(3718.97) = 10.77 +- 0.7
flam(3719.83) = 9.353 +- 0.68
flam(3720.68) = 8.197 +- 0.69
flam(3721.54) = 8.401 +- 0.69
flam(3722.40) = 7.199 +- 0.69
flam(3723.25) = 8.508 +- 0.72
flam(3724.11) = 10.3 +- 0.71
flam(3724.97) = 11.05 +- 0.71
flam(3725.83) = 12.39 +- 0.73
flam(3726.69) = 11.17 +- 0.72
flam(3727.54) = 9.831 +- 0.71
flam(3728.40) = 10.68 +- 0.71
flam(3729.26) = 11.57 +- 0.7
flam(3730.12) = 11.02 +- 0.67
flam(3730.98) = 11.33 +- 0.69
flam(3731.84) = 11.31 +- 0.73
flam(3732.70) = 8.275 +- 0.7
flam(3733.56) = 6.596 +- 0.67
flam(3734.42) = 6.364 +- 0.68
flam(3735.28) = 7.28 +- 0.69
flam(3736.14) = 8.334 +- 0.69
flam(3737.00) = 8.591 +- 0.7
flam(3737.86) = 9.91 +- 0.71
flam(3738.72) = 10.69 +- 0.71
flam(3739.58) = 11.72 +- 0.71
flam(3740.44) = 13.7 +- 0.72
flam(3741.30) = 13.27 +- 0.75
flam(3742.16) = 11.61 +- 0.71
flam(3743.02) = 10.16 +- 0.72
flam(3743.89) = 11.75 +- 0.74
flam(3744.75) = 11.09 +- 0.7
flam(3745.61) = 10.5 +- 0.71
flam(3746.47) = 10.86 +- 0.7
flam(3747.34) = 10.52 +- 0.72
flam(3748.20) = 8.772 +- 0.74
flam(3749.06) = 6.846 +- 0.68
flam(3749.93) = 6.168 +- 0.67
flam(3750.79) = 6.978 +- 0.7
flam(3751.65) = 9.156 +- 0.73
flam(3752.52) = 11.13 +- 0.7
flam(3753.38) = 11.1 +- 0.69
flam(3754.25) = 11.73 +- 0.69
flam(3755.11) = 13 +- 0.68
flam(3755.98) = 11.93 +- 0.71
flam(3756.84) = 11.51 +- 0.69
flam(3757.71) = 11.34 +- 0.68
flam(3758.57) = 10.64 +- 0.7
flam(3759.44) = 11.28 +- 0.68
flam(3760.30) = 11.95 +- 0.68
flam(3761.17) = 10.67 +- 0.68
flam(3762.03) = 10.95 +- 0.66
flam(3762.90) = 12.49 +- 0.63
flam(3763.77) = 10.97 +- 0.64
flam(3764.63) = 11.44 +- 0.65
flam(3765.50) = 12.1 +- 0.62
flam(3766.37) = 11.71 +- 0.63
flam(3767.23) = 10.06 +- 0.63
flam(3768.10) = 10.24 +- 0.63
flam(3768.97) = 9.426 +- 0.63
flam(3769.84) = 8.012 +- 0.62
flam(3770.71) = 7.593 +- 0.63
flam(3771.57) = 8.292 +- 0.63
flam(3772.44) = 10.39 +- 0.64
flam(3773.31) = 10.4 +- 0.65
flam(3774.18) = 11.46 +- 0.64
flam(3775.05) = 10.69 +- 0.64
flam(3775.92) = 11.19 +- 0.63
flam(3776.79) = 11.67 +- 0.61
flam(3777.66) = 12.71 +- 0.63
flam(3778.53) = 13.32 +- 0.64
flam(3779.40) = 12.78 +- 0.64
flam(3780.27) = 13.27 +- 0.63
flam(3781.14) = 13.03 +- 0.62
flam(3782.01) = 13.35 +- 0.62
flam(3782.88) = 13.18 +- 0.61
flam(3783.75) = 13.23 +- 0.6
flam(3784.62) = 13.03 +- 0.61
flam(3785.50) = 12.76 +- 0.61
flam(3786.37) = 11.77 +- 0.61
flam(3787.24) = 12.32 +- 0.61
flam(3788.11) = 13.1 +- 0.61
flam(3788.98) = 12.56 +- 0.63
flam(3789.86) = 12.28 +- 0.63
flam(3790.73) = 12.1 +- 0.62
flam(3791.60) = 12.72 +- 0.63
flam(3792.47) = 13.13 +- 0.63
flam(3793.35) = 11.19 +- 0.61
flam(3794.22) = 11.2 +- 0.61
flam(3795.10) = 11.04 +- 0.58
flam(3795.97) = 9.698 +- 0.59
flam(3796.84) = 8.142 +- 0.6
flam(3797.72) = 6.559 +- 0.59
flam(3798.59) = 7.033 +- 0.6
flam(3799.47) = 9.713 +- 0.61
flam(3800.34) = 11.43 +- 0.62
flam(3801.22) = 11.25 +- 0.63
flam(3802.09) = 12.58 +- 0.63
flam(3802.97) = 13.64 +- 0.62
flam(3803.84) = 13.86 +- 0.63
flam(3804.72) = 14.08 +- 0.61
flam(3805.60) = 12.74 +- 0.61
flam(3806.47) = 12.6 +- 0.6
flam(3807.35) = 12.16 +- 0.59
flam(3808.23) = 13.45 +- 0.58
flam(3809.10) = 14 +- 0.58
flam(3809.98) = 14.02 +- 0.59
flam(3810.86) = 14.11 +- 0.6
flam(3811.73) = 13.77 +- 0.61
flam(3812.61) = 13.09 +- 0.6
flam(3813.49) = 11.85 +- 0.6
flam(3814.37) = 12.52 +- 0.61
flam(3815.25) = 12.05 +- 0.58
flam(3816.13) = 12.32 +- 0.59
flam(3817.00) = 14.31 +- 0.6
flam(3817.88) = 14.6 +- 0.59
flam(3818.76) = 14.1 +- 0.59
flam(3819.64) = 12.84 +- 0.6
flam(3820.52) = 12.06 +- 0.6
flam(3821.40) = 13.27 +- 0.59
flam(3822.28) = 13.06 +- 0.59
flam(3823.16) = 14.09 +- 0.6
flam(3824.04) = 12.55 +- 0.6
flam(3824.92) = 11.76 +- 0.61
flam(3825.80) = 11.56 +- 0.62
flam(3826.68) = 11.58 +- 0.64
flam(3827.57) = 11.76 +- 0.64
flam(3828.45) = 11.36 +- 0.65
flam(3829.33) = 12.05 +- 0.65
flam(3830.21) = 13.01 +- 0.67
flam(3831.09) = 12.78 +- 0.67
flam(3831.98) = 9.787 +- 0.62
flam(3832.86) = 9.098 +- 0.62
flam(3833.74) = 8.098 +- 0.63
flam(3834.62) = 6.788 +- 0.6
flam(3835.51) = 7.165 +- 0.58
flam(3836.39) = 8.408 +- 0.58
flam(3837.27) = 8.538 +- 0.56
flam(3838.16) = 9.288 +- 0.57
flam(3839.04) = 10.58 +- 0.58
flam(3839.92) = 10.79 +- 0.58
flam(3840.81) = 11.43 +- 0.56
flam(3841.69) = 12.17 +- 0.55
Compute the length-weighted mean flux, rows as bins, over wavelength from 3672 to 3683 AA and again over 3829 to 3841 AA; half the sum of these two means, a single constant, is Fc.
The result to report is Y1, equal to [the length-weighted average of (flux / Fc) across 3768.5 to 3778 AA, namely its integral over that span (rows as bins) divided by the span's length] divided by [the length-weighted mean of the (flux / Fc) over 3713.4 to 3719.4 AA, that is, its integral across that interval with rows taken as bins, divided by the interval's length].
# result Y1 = 0.89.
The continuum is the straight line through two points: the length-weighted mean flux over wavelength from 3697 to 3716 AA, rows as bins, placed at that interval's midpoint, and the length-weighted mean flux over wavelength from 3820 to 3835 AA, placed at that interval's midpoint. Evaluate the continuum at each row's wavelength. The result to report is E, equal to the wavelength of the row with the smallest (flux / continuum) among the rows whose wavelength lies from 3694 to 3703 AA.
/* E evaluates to 3696.77 AA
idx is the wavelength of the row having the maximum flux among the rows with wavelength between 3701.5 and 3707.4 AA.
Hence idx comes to 3701.88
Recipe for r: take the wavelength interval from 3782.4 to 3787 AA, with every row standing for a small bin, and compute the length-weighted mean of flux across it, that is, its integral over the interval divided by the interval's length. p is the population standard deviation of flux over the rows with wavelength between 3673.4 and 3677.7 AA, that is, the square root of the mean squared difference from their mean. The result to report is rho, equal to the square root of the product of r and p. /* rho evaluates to 2.8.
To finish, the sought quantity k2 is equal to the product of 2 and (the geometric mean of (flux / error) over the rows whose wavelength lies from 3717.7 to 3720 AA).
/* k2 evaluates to 30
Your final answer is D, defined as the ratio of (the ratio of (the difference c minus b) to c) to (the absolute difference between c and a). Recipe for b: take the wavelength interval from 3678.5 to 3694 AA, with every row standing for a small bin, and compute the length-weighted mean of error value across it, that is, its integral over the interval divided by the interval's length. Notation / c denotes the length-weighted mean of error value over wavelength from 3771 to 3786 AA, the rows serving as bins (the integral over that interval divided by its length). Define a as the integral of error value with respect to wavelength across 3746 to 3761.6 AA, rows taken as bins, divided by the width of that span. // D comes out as -5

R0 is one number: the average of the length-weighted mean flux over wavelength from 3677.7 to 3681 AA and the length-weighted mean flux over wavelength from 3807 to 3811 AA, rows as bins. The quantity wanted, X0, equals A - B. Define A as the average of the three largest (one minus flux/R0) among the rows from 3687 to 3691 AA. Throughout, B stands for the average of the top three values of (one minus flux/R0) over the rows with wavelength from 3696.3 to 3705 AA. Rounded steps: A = 0.2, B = 0.26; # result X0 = -0.02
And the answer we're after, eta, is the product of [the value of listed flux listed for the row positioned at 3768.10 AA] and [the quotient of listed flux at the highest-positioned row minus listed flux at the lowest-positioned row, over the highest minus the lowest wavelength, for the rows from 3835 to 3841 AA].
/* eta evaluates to 8.2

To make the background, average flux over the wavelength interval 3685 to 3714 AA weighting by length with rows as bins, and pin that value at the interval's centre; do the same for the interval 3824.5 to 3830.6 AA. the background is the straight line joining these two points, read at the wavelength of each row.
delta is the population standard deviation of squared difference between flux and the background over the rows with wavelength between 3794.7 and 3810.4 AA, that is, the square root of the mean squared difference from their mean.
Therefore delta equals 6.3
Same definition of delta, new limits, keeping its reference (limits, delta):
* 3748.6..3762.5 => 6.0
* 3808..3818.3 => 2.9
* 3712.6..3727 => 2.1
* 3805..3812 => 2.3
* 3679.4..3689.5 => 0.8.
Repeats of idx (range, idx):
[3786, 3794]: 3792.47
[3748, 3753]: 3752.52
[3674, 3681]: 3680.63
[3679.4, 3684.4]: 3680.63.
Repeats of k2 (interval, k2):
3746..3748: 30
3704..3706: 22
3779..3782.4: 42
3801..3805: 42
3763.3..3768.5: 35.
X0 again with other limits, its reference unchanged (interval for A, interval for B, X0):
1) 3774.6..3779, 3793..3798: -0.26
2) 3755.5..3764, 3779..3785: 0.19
